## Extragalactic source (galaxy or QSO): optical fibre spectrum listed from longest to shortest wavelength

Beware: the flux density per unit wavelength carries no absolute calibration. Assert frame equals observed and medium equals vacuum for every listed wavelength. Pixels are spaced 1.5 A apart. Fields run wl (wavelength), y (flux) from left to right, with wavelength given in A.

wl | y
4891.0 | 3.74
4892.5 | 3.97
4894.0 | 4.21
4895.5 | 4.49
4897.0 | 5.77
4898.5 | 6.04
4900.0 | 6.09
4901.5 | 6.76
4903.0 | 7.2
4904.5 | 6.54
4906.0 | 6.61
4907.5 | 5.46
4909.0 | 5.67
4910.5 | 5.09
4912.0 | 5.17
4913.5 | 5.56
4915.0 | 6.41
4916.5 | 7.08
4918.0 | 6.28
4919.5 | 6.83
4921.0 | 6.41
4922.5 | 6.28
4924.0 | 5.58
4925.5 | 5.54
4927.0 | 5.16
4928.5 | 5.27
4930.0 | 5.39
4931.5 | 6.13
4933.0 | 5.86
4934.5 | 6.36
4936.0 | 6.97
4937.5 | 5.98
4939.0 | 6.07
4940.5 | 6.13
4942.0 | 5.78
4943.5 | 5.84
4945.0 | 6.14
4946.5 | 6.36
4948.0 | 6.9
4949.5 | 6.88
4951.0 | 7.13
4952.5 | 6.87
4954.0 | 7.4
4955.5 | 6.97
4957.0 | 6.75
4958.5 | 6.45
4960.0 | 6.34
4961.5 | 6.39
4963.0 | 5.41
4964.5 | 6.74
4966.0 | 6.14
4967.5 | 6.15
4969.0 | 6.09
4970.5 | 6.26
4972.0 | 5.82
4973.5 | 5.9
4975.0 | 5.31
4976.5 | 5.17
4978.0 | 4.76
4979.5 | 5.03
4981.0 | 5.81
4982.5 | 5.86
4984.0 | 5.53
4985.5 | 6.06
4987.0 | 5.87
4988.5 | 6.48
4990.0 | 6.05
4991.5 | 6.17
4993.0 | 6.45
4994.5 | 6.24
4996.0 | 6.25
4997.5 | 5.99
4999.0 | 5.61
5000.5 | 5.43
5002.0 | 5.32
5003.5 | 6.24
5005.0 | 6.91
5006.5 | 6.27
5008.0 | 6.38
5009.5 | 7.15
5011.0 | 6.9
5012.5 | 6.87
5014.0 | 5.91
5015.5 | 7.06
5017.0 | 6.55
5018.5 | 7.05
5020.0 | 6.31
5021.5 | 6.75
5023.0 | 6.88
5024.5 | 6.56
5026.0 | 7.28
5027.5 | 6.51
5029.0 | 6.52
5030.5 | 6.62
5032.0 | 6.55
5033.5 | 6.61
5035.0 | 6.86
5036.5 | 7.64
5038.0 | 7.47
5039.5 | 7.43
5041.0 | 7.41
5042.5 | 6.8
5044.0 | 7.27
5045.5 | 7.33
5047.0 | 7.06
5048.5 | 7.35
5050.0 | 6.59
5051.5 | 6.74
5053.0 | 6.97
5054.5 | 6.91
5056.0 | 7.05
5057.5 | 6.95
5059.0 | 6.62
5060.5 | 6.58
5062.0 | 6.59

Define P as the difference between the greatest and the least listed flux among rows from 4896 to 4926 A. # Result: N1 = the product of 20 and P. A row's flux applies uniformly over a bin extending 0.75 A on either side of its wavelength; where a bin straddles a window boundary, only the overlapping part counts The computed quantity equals 42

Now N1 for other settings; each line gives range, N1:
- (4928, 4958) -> 43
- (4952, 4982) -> 53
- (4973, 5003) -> 34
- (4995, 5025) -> 37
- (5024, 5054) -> 23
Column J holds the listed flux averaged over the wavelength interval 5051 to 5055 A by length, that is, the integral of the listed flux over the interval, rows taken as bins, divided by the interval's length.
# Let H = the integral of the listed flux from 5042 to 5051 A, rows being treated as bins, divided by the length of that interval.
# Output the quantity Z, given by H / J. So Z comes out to 1.0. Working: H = 7.1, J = 6.88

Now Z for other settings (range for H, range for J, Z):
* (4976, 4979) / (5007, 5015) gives 0.7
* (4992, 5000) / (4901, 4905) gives 0.9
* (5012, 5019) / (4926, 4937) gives 1.1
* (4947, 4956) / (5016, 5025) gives 1.0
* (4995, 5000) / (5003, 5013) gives 0.9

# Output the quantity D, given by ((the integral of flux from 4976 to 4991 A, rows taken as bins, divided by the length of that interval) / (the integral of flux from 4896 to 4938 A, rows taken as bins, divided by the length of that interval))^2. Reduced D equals 0.9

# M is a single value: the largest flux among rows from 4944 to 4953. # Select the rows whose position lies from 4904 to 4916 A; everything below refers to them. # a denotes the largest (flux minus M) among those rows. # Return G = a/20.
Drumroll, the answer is -0.0260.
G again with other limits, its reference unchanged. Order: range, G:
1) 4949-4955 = 0.0135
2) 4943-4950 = -0.0115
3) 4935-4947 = -0.0080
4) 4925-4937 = -0.0080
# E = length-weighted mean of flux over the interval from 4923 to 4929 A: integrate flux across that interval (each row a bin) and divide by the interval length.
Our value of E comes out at 5.4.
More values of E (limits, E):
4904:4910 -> 6.0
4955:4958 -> 6.8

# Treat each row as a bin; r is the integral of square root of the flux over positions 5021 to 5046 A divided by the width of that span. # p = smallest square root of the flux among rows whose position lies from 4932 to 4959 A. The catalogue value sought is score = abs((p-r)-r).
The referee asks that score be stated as 2.87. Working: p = 2.40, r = 2.64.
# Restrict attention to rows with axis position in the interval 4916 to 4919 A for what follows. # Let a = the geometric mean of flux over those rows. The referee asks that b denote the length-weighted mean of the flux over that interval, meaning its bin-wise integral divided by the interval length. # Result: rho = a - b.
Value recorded 0.009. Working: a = 6.7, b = 6.66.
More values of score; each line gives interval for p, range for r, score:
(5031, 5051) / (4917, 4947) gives 2.35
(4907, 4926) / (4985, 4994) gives 2.72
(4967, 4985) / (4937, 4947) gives 2.73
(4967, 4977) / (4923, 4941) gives 2.57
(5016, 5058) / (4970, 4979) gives 2.17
